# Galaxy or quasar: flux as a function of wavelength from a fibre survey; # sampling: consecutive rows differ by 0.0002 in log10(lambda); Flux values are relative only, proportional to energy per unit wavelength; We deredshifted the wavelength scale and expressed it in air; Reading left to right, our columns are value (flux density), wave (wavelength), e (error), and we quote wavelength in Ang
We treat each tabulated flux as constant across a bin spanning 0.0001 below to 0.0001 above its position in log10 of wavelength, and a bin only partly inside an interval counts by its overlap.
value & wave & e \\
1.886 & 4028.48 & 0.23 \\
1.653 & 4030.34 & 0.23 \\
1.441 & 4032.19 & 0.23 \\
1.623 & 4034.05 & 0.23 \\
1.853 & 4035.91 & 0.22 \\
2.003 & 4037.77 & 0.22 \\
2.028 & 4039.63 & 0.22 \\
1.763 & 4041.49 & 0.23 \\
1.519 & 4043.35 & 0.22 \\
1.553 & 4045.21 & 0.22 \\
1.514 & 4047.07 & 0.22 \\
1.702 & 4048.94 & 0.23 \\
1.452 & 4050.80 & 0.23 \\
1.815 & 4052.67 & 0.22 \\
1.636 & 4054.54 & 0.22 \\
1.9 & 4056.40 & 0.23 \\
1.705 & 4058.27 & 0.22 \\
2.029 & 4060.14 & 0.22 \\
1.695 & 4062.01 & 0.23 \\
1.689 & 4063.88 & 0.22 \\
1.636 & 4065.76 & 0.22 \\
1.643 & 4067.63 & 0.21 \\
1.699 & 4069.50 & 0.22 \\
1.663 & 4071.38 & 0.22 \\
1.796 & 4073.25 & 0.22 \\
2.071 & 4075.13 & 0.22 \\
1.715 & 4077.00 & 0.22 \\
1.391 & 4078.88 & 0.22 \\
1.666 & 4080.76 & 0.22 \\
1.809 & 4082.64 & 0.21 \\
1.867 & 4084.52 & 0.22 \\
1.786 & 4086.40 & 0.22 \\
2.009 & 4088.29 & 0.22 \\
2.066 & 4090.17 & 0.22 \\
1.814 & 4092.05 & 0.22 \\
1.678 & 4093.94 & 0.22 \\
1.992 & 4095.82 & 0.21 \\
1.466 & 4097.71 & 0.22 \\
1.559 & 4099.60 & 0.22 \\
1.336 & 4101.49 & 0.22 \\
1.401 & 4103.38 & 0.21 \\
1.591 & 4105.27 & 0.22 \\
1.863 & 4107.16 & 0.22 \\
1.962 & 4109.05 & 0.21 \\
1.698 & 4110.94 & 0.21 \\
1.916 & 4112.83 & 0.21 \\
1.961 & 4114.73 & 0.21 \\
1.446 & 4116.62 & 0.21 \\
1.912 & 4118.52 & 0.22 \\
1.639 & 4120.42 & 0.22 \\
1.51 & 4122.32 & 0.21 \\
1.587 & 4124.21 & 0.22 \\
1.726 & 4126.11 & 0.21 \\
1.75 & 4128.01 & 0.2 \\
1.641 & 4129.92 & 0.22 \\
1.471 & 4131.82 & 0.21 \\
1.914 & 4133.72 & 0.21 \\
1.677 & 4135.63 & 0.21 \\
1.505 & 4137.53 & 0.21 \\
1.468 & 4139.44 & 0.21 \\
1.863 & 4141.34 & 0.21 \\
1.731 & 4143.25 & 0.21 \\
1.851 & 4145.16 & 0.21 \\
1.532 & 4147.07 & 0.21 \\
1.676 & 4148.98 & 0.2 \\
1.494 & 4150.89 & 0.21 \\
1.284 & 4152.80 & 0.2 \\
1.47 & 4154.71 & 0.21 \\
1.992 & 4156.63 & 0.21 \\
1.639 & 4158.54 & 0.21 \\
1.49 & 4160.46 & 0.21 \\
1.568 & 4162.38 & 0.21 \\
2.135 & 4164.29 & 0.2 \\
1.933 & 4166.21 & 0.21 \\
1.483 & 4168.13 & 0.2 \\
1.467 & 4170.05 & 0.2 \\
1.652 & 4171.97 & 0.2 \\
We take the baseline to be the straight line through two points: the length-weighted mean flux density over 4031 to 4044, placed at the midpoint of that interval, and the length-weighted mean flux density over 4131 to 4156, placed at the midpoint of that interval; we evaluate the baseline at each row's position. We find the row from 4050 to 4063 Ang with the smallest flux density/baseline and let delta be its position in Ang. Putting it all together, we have 4050.80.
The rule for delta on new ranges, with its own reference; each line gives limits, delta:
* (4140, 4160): 4152.80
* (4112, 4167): 4152.80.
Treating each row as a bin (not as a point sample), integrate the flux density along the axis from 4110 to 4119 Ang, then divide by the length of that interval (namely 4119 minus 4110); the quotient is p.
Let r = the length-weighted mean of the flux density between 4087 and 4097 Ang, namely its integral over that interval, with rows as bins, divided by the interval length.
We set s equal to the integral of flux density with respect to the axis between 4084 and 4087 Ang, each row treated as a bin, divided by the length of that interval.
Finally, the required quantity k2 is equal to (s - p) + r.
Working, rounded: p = 1.78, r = 1.90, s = 1.83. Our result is 1.94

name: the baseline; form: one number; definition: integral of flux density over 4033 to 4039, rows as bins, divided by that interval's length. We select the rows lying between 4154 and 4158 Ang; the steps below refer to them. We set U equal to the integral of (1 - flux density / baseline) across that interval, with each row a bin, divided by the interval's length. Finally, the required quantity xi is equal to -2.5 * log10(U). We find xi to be 3.27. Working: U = 0.049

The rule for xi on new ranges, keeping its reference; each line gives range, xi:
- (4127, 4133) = 2.43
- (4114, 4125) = 2.67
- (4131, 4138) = 2.56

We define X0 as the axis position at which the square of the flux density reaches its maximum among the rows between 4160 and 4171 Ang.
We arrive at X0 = 4164.29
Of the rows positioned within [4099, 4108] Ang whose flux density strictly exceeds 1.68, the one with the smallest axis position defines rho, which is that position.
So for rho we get 4107.16 Ang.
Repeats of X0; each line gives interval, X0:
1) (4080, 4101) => 4090.17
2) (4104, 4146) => 4109.05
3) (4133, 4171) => 4164.29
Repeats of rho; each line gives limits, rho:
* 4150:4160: 4156.63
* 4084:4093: 4084.52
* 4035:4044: 4035.91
